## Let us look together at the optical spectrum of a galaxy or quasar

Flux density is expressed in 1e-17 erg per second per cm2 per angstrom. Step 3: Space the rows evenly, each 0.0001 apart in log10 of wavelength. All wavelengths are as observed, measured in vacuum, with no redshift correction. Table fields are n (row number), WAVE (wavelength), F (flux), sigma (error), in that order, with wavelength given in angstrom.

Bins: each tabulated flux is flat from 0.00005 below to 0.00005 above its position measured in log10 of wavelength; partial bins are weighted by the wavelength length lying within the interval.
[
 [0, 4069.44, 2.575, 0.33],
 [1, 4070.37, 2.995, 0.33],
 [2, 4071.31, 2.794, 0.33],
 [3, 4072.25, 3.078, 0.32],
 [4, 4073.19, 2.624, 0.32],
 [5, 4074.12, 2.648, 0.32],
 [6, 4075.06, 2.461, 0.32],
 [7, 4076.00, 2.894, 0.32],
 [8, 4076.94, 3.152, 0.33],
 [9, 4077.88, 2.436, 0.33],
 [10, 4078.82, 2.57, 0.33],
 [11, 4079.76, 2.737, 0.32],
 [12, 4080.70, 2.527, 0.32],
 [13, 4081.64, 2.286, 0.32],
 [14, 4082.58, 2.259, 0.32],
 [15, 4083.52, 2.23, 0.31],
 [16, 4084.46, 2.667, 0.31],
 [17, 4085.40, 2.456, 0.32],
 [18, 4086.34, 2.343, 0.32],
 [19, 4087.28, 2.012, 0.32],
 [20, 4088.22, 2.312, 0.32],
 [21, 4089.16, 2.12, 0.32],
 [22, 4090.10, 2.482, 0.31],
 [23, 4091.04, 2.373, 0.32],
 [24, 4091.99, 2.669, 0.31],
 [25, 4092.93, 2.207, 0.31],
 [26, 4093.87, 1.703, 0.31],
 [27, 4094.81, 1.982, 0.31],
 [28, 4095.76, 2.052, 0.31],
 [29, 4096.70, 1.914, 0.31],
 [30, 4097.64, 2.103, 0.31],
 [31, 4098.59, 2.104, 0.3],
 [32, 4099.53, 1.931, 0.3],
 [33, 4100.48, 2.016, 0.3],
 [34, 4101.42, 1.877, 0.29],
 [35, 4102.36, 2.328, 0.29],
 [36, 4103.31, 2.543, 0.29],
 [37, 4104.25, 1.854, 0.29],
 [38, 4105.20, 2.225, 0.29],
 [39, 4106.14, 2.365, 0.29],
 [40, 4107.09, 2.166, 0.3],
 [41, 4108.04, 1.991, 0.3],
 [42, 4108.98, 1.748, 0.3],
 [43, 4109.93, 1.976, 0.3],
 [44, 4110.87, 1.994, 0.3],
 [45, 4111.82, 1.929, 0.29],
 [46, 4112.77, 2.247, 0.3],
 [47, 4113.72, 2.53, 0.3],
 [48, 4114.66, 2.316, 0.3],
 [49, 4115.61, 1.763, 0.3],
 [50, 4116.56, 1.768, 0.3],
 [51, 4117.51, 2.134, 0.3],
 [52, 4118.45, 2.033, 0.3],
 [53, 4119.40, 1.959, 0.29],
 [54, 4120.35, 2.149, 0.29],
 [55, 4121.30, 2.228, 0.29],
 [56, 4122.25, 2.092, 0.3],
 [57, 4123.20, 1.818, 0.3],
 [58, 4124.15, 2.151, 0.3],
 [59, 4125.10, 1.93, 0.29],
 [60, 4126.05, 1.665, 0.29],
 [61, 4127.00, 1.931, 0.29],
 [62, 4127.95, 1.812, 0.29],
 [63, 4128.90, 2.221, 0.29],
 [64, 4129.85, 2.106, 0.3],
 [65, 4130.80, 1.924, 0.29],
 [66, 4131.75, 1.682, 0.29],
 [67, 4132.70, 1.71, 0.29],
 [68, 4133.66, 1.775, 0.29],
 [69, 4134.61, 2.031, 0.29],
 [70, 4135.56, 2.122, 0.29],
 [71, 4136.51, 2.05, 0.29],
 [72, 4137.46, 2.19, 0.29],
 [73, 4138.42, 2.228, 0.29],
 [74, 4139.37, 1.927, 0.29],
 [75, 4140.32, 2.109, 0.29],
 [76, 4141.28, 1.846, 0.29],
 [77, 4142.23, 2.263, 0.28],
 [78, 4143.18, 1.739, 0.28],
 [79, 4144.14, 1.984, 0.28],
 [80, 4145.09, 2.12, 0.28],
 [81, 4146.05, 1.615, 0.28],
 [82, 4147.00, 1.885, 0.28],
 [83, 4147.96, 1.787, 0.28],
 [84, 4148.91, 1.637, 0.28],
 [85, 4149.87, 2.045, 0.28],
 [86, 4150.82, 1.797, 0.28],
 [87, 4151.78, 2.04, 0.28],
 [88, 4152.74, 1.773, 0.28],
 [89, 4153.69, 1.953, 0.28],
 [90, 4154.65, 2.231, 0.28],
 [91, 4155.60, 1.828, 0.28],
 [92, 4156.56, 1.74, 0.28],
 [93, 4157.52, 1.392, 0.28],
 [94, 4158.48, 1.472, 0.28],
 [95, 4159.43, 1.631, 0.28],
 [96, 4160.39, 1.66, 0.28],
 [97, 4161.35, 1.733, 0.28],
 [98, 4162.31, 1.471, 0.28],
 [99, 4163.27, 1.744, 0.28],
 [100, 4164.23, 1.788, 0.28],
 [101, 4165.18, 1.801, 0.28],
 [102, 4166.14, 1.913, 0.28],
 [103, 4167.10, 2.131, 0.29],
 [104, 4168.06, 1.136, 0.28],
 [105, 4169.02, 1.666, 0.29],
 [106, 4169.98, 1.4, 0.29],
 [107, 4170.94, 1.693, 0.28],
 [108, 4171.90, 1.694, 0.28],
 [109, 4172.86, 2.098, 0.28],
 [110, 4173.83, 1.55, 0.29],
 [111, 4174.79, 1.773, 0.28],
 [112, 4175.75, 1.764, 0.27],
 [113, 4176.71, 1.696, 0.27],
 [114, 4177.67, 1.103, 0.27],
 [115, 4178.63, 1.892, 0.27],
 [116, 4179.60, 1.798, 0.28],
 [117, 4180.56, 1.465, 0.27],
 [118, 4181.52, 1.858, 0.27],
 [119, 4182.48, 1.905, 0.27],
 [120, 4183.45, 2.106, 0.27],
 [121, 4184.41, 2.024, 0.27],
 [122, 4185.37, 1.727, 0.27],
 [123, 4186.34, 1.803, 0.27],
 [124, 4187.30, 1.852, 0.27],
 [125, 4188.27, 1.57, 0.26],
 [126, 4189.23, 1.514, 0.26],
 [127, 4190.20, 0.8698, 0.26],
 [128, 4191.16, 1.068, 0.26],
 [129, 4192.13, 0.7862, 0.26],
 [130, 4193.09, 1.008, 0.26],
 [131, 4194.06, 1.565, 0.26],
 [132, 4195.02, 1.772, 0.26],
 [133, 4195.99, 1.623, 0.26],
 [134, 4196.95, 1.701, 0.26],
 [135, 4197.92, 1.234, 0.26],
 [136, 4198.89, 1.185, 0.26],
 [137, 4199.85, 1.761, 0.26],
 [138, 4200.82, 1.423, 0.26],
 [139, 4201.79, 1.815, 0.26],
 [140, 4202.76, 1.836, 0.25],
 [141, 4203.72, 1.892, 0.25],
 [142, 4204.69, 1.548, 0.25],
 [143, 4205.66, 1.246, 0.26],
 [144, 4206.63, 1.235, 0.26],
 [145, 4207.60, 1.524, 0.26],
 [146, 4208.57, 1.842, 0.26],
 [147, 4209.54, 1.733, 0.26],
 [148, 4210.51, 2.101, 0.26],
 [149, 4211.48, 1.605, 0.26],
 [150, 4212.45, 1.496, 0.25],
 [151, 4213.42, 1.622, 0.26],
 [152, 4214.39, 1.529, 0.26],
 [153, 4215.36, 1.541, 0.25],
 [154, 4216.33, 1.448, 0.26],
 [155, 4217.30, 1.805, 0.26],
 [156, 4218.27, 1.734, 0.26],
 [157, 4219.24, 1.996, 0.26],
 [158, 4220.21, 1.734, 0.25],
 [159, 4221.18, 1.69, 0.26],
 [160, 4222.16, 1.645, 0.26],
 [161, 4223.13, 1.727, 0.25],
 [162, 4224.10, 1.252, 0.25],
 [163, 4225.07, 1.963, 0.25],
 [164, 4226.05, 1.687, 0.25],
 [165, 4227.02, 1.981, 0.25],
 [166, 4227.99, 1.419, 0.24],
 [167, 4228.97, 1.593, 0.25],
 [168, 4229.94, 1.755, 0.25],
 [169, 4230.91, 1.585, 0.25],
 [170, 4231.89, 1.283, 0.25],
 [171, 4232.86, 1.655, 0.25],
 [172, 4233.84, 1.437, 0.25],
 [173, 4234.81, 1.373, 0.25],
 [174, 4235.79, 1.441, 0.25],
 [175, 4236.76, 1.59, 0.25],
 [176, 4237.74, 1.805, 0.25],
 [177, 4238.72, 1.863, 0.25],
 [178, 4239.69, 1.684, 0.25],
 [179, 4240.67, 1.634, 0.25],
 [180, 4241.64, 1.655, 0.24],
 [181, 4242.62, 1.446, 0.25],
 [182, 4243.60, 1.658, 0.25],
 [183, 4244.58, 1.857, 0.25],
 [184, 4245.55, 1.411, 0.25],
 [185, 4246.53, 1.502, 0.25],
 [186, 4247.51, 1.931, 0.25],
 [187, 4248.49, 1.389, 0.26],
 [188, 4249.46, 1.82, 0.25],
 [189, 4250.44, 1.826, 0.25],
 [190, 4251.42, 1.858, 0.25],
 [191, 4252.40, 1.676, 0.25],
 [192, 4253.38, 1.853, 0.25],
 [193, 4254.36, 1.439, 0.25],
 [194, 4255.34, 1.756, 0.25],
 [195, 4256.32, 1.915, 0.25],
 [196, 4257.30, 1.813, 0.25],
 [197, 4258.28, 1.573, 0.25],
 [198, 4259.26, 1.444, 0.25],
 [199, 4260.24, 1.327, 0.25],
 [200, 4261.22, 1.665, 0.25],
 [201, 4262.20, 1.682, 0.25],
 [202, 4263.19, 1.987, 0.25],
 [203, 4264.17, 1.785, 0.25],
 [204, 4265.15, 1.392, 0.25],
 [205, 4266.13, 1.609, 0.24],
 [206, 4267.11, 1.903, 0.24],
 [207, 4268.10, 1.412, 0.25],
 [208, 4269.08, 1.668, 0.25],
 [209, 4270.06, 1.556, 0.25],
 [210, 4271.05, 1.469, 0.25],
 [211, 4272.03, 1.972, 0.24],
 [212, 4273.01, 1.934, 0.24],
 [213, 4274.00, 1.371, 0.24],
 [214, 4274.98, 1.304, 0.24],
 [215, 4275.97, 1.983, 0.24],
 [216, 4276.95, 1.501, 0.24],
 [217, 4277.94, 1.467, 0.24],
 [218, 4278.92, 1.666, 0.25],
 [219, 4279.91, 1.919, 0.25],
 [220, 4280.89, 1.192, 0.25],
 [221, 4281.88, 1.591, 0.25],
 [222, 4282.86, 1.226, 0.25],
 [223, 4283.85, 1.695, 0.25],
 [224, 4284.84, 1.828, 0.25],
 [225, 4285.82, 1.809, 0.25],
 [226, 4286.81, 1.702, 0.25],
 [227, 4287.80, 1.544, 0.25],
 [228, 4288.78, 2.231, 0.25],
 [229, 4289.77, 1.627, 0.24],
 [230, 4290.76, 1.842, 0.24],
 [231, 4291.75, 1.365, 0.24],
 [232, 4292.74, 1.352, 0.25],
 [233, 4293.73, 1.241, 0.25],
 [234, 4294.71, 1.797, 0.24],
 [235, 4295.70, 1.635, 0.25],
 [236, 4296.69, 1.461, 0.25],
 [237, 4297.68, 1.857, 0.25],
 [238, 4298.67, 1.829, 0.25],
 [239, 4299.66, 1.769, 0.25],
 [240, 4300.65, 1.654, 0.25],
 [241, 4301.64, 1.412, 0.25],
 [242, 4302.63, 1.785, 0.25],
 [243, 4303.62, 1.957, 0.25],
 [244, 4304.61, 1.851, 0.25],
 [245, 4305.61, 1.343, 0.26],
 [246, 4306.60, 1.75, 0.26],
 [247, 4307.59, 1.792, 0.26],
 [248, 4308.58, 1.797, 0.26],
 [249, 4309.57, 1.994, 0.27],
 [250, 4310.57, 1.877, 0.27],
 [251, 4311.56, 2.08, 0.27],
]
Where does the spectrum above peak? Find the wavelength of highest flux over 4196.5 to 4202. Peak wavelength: 4201.79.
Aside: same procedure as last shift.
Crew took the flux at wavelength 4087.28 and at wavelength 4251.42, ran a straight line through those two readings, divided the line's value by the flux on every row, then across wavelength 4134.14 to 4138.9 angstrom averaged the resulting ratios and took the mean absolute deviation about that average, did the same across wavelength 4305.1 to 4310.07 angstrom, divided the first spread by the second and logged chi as 0.26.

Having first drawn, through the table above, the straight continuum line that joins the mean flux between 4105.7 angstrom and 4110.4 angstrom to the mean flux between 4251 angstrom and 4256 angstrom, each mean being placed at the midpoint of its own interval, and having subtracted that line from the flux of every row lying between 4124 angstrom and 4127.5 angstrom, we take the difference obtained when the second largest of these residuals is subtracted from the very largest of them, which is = 0.21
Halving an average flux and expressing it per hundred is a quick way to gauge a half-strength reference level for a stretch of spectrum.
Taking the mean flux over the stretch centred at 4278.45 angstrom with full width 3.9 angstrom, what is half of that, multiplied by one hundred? 82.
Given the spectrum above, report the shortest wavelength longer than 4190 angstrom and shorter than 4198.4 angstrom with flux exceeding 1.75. 4195.02 angstrom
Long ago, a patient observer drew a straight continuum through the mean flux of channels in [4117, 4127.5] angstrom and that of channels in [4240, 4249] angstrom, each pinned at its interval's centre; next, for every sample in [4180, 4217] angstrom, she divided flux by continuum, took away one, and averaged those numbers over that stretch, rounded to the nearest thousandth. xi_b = -0.105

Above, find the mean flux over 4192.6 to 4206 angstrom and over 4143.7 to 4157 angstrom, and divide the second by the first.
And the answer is 1.22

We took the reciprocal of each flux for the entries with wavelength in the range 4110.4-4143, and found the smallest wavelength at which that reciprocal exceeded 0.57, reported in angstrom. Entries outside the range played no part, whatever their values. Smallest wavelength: 4126.05 angstrom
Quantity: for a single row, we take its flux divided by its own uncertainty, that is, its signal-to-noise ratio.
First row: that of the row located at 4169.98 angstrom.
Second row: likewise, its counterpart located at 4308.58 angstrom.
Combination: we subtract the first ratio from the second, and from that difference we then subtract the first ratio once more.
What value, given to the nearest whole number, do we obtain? -3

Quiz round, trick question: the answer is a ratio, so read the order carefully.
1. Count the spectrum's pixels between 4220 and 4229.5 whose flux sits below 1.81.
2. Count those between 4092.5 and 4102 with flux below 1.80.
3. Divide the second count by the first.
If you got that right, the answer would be 0.1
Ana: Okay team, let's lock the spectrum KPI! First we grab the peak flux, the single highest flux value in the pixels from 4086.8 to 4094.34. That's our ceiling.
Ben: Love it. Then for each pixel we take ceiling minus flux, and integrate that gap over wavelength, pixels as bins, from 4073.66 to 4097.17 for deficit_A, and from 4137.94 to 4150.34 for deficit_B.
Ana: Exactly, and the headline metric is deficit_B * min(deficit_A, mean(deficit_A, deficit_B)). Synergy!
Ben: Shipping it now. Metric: 62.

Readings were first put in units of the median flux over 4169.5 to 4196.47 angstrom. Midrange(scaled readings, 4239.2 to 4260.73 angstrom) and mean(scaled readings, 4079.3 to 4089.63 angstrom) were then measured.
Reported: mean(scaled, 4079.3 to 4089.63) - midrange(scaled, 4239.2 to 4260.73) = 0.43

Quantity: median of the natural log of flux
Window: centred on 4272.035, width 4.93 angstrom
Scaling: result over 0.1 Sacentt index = 4.4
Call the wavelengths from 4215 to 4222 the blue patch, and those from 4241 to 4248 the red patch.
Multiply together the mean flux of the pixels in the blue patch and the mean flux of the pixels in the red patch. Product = 2.79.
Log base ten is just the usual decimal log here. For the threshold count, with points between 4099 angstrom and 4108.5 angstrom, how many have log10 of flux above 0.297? 7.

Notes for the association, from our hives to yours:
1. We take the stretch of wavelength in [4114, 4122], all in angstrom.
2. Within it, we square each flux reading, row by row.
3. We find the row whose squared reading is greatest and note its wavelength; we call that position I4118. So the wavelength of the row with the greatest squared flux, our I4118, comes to 4114.66 angstrom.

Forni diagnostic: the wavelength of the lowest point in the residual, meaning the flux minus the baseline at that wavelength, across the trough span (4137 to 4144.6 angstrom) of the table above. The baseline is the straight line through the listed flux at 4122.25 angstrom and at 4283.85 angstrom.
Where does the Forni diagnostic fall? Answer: 4143.18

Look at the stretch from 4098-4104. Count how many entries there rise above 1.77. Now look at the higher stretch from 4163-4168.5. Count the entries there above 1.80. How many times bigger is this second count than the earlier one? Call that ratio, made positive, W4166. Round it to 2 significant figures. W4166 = 0.50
